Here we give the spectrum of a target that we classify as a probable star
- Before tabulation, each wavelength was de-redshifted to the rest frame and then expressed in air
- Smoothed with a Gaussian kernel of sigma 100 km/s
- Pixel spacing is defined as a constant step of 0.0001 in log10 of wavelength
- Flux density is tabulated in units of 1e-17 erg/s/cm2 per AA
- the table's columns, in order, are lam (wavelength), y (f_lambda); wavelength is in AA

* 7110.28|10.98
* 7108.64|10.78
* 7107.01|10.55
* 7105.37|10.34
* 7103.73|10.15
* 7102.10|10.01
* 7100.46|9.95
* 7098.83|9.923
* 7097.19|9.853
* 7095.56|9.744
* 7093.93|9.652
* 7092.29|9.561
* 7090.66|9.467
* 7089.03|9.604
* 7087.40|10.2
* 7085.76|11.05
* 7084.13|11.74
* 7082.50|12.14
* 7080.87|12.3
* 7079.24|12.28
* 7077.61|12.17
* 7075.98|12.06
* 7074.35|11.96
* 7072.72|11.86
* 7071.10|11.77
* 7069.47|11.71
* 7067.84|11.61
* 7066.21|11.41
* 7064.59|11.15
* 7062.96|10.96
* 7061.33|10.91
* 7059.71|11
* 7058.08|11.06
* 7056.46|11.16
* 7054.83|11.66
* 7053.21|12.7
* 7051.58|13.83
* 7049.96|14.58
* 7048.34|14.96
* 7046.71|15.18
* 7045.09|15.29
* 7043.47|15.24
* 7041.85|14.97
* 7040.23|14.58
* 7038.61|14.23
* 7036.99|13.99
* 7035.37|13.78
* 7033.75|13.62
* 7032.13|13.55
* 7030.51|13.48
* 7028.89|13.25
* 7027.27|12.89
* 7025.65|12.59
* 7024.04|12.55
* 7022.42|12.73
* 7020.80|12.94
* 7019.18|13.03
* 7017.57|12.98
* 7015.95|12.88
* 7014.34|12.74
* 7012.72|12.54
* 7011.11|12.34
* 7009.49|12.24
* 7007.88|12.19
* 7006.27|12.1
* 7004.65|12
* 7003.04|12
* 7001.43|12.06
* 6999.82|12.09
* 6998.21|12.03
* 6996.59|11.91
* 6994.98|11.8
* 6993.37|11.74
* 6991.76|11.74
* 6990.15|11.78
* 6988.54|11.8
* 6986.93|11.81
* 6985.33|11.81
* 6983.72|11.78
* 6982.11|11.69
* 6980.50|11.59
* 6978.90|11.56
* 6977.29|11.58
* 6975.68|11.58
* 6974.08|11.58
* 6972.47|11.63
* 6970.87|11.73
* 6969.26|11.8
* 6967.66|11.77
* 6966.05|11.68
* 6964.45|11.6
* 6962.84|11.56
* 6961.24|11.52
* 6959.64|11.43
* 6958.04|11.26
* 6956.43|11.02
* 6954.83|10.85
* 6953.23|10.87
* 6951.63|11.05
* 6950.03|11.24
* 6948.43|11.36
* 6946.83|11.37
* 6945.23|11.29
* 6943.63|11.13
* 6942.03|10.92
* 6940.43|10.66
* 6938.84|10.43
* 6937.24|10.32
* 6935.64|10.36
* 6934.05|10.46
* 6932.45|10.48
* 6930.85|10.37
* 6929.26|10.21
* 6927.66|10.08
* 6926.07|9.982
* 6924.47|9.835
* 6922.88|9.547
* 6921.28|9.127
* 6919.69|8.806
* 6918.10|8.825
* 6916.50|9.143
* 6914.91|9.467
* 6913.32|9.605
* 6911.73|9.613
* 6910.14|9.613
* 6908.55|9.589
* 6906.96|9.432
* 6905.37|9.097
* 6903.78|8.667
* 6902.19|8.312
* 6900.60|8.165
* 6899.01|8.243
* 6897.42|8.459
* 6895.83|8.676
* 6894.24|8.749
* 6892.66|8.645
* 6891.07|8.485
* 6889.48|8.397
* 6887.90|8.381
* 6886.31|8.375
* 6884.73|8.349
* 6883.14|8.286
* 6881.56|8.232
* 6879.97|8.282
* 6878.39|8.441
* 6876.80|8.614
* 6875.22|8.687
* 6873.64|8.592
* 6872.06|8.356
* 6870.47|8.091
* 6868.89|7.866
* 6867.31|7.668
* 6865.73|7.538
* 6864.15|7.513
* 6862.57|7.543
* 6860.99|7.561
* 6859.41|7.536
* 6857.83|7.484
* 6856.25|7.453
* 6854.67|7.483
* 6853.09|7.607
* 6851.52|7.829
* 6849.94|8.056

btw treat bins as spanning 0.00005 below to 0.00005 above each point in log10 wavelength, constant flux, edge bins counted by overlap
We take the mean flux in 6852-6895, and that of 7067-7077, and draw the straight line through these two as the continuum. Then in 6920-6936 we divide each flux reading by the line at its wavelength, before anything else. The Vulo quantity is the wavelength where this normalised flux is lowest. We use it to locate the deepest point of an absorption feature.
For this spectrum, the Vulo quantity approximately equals 6921.28 AA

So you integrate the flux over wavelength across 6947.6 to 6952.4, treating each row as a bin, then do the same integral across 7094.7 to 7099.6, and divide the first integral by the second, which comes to 1.12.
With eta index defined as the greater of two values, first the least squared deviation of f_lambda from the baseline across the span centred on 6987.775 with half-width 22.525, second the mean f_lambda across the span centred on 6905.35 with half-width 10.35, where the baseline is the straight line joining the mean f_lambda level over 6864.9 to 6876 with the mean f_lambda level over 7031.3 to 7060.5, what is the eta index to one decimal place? 9.0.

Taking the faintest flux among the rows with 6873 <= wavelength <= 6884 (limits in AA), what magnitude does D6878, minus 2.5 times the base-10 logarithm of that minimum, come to -2.29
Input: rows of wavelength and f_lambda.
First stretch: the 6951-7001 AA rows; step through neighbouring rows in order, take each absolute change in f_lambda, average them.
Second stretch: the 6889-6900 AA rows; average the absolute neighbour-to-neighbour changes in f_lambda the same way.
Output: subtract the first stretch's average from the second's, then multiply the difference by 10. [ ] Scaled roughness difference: 0.7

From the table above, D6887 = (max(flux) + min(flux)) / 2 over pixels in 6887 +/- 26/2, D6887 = 8.5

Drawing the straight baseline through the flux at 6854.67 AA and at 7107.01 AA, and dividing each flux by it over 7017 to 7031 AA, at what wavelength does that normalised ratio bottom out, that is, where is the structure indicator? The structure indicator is 7024.04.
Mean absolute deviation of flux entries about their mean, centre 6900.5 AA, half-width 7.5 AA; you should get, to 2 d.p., 0.31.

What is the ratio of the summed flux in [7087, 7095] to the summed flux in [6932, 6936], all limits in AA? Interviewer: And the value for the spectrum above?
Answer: 1.55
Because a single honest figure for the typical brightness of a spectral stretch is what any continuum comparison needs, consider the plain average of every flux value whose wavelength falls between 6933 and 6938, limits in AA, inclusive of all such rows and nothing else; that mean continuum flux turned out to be 10.4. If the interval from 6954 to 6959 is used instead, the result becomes 11.0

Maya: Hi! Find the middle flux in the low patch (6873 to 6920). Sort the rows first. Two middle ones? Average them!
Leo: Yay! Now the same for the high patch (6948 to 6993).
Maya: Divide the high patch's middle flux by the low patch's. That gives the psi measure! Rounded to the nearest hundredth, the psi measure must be 1.34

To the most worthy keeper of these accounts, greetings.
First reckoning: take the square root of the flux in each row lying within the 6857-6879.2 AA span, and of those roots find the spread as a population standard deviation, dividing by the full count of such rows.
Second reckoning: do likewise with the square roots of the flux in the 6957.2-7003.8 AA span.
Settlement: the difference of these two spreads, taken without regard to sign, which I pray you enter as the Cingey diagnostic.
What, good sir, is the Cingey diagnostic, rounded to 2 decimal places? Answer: 0.05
